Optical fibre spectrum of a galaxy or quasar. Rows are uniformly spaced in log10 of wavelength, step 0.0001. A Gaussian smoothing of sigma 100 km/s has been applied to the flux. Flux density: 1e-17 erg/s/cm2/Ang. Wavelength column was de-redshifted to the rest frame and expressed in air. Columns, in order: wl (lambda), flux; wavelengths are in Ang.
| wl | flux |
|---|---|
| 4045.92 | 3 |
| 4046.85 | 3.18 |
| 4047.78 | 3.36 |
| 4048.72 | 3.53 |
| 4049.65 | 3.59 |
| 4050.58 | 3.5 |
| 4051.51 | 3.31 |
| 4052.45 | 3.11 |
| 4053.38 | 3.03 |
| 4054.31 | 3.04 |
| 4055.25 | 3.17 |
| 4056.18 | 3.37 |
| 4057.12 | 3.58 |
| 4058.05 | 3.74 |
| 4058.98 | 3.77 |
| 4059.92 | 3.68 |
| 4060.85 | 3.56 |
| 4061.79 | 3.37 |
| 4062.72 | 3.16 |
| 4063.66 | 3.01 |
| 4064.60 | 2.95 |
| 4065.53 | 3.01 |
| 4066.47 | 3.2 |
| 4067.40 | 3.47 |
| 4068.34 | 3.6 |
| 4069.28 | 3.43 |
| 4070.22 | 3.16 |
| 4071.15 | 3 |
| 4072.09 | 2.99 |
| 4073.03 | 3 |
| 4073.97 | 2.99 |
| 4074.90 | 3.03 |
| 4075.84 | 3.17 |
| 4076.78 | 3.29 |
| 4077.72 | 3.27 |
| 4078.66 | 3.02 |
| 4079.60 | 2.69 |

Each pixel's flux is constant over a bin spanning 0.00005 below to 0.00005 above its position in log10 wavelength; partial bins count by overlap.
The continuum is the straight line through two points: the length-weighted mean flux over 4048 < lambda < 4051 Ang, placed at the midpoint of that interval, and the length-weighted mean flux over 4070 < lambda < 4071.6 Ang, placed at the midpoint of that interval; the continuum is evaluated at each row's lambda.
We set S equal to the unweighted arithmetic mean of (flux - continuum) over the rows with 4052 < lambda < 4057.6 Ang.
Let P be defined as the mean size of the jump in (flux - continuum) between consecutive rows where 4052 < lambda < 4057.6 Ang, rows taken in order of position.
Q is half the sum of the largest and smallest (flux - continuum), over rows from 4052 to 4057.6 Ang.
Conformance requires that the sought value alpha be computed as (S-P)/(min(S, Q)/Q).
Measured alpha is -0.17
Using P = 0.138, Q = -0.10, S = -0.20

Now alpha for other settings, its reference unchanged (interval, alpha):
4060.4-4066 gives 0.02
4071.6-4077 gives -0.02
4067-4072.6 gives 0.03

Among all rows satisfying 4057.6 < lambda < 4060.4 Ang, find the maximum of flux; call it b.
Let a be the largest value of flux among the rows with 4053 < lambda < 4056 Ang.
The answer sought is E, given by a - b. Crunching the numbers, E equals -0.60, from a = 3.17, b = 3.77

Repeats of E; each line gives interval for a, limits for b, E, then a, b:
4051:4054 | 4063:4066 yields 0.30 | 3.31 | 3.01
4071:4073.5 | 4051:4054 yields -0.31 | 3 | 3.31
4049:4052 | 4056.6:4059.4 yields -0.18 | 3.59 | 3.77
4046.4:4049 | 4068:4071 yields -0.07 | 3.53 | 3.6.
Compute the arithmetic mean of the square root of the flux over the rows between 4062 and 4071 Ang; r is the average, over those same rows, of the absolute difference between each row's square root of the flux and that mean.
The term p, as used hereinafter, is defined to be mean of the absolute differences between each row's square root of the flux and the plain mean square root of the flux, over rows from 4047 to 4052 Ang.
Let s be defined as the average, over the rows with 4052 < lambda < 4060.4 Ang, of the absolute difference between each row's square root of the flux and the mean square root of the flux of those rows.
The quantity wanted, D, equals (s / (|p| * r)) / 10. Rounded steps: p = 0.03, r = 0.051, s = 0.073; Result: 5.4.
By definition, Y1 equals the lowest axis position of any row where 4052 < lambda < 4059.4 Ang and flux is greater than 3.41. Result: 4057.12 Ang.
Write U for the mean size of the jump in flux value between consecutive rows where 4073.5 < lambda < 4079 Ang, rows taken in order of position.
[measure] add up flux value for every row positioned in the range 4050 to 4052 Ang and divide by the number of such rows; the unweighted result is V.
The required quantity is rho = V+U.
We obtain 3.52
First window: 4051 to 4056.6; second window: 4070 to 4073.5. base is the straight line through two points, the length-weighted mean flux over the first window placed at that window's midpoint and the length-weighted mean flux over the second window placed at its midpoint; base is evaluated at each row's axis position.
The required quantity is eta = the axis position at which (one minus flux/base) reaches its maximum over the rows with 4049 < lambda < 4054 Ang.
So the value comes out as 4053.38 Ang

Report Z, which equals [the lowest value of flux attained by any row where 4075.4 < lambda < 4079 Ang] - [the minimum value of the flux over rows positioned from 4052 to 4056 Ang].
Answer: -0.01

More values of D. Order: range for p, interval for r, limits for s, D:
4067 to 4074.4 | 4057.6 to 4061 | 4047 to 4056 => 4.7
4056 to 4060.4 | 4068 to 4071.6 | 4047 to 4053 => 2.0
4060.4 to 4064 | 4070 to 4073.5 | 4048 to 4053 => 4.7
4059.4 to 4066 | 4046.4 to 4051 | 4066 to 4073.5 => 2.3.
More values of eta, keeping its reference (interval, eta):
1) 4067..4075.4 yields 4072.09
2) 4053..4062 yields 4053.38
